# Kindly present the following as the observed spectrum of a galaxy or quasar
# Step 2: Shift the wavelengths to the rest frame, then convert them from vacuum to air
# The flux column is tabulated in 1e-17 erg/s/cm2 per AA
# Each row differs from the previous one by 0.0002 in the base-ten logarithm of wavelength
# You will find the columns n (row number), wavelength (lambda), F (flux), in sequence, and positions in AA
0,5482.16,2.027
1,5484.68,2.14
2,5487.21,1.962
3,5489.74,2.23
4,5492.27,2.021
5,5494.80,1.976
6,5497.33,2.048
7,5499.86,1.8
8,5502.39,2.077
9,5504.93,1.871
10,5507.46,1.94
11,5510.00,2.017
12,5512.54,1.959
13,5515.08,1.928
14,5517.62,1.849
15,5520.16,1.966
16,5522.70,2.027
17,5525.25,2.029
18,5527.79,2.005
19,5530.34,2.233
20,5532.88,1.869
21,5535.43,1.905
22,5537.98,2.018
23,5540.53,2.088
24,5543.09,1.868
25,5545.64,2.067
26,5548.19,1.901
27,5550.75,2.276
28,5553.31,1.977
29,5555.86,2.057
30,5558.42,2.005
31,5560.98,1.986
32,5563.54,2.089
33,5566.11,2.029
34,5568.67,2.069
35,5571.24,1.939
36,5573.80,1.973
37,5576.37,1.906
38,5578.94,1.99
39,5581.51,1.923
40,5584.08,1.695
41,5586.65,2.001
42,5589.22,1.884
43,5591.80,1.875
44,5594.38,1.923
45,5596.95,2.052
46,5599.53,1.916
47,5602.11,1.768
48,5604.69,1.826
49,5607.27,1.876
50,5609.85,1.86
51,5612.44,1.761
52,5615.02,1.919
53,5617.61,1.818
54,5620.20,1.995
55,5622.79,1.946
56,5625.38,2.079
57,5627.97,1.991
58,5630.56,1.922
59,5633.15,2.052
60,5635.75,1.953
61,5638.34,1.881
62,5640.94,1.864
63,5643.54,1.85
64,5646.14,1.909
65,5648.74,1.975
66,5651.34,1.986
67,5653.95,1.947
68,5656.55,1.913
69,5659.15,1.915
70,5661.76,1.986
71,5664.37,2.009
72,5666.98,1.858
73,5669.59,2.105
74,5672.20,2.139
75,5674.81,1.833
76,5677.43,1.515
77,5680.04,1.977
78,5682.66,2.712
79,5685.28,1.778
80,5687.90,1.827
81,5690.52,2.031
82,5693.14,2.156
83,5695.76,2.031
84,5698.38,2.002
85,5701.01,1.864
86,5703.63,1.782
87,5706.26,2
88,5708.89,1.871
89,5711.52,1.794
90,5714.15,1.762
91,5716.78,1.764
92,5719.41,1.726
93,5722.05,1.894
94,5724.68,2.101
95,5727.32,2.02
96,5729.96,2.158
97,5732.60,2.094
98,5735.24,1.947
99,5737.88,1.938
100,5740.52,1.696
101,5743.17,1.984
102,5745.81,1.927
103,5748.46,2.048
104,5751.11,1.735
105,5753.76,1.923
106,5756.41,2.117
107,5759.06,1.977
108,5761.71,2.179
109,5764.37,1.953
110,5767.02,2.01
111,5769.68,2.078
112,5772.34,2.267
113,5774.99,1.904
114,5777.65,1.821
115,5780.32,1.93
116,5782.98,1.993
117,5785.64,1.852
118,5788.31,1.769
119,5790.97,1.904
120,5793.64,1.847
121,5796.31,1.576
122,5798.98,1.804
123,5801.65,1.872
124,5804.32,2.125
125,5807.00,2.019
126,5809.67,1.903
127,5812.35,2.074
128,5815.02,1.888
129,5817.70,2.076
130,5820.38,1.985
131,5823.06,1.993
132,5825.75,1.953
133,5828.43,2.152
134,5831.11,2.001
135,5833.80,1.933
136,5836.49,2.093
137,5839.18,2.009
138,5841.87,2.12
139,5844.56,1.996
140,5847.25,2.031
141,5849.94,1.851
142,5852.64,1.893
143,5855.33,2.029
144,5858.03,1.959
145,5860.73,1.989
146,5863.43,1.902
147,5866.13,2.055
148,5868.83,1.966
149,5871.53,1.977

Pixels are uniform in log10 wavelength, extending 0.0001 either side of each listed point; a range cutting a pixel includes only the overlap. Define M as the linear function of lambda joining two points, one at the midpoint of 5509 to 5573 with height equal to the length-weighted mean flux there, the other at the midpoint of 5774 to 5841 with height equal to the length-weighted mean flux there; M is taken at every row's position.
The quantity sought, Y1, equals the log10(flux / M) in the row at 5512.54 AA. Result -0.01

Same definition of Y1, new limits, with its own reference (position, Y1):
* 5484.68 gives 0.03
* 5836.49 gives 0.03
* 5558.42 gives 0.00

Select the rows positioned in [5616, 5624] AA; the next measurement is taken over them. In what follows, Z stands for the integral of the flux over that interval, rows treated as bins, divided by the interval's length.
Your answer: 1.92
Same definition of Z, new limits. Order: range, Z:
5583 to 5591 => 1.87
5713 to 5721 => 1.76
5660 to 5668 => 1.95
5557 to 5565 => 2.03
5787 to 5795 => 1.84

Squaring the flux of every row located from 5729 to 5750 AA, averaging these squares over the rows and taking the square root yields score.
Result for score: 1.98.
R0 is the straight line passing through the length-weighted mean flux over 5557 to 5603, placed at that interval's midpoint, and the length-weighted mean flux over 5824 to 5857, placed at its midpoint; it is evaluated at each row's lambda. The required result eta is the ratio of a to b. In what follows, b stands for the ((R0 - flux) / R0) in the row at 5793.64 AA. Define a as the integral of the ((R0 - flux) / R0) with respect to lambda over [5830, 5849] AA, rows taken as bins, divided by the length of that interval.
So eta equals -0.1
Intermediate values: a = -0.009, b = 0.07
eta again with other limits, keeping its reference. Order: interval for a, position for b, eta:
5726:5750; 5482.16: 0.0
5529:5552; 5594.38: -3.2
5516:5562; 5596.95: 0.7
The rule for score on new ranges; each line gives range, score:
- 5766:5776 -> 2.07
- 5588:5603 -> 1.90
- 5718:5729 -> 1.94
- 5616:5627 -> 1.96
